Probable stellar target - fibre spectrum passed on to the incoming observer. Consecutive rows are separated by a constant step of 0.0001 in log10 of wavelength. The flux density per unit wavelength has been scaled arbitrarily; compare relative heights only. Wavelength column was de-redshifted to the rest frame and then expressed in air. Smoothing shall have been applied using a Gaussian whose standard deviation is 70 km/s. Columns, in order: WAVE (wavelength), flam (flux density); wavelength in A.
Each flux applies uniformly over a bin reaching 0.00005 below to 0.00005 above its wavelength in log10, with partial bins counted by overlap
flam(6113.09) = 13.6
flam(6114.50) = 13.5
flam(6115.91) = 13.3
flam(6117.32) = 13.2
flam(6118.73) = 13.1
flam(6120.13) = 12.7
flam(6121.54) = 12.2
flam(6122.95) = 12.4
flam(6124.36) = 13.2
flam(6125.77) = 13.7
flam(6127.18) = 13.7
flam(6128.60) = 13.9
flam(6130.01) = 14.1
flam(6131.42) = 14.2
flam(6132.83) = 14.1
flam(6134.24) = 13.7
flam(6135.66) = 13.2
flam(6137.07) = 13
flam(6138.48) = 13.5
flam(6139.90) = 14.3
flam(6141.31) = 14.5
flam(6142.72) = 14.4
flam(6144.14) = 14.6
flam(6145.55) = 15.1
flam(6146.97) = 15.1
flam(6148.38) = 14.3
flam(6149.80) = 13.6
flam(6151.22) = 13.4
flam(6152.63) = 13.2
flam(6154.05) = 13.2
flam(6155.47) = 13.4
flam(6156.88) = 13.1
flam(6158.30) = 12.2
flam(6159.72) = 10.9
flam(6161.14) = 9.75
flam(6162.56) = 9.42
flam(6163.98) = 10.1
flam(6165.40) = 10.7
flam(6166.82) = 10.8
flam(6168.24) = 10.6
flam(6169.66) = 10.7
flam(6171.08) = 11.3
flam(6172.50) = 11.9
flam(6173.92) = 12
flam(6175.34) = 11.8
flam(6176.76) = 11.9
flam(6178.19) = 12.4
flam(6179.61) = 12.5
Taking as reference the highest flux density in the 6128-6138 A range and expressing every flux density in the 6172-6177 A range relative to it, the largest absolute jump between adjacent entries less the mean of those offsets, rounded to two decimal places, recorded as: 2.50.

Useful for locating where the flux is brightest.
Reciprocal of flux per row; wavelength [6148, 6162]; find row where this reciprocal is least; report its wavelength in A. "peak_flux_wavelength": 6148.38 A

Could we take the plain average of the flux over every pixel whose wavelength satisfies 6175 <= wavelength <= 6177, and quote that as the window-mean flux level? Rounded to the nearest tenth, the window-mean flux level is 11.9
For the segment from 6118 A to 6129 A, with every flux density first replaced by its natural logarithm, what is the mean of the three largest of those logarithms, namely 2.62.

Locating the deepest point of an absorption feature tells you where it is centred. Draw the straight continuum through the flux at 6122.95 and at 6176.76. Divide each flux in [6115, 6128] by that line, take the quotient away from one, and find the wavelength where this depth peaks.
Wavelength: 6121.54 A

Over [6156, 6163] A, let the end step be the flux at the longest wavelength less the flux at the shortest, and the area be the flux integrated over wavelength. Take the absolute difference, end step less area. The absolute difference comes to 82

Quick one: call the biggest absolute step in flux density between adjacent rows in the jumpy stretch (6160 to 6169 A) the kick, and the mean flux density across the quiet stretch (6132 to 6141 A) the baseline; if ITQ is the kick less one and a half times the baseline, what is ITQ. -19.8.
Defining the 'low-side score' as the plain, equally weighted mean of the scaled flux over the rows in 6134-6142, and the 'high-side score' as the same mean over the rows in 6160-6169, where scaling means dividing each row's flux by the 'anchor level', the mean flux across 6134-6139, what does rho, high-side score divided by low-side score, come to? 0.75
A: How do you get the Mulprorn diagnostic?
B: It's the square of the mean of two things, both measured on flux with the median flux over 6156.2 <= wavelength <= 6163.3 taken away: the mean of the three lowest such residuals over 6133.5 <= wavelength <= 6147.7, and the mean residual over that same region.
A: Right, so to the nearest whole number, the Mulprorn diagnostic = 8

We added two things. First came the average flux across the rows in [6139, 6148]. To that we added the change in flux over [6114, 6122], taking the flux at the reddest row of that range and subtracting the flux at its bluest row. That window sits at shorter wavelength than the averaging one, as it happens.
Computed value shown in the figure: 13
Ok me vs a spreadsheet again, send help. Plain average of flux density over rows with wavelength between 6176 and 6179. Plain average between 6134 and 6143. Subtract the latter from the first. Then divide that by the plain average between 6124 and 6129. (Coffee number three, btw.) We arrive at -0.12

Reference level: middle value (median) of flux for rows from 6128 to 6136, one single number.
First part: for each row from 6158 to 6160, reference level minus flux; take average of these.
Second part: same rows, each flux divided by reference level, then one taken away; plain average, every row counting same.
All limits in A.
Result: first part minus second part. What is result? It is 2.6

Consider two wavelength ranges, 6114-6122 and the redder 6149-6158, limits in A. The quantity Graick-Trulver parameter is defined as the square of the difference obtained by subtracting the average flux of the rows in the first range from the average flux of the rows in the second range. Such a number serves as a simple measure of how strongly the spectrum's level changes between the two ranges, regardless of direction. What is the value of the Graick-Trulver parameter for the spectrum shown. 0.1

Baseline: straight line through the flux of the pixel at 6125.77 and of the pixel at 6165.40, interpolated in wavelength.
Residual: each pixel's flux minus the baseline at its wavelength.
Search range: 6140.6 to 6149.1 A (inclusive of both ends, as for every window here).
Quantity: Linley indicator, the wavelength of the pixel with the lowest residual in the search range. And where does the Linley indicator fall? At 6141.31 A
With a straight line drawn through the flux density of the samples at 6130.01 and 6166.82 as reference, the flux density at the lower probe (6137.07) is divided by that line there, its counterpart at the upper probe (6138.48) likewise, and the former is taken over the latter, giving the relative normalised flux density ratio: 0.95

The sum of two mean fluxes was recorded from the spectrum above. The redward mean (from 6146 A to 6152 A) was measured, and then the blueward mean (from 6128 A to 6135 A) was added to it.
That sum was 28.1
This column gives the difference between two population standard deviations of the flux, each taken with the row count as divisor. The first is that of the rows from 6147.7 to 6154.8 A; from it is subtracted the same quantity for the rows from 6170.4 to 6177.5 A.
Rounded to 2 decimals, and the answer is 0.16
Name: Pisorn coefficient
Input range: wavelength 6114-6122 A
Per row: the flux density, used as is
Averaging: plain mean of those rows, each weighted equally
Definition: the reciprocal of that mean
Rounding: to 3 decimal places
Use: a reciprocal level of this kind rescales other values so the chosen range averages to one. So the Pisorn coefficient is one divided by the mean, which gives 0.077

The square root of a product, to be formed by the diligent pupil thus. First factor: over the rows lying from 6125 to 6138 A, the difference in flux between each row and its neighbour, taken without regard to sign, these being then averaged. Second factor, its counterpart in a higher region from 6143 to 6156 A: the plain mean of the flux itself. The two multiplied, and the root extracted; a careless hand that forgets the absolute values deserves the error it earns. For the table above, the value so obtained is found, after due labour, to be 1.72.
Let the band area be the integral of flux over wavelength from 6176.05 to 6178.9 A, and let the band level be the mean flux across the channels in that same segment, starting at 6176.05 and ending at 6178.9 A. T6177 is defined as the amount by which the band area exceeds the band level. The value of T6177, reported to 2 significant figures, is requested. 22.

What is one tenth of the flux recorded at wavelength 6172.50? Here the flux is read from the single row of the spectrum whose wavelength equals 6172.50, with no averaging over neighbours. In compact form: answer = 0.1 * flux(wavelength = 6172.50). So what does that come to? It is 1.2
